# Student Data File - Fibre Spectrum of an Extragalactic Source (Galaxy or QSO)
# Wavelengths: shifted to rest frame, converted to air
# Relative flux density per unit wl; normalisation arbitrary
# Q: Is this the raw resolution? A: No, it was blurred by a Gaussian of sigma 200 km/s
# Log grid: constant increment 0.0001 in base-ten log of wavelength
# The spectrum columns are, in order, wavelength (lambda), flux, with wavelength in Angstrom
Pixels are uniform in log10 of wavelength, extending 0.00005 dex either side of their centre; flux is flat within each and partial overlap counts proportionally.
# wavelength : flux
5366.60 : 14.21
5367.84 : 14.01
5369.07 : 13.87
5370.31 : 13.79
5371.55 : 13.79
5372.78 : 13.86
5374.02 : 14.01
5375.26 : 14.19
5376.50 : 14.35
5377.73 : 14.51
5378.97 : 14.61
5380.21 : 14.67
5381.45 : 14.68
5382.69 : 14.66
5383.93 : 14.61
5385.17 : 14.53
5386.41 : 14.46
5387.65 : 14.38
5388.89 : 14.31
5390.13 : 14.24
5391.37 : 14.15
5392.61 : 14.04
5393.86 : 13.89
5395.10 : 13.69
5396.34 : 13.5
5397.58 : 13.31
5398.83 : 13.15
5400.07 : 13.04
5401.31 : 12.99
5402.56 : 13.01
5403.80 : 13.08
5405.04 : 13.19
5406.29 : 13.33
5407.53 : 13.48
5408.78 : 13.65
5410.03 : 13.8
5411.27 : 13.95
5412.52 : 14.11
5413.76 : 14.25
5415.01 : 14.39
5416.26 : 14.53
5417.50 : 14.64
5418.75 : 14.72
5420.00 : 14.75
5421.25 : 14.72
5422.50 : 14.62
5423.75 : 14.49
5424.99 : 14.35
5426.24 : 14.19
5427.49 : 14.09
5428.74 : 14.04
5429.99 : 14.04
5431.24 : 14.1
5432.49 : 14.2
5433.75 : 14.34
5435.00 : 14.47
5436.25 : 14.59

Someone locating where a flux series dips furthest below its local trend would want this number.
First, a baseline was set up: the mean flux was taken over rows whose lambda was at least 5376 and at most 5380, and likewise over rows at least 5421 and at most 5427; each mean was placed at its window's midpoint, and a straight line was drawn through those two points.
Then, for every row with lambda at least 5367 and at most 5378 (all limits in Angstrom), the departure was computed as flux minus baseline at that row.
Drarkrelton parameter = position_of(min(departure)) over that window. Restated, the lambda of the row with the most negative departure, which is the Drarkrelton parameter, 5370.31 Angstrom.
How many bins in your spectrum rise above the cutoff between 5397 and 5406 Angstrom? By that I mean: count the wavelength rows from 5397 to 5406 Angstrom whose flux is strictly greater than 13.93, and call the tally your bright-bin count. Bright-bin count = 0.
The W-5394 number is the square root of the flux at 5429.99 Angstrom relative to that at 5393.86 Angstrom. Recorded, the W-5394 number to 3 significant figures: 1.01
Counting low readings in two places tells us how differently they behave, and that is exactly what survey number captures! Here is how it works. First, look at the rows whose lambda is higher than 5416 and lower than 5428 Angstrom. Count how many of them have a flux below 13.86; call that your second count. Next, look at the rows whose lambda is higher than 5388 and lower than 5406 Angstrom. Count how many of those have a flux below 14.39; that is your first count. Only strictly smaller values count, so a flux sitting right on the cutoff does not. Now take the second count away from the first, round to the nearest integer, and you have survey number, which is 14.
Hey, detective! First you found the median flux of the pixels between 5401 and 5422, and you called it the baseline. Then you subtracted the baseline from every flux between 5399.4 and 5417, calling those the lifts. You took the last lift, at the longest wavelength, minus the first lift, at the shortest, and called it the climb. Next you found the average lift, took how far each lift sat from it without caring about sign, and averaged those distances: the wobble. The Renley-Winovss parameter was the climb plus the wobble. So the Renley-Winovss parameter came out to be 2.0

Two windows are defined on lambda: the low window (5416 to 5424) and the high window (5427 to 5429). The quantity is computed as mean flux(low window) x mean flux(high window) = 206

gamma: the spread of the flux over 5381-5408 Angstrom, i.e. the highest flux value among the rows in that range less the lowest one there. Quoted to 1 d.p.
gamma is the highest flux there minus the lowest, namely 1.7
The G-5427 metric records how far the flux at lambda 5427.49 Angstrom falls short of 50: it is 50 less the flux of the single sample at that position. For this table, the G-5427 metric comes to 35.91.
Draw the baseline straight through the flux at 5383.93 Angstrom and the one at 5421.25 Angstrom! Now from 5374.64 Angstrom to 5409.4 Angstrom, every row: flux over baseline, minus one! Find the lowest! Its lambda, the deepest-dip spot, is 5401.31 Angstrom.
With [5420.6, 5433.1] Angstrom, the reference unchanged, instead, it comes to 5429.99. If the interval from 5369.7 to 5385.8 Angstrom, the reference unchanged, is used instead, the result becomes 5371.55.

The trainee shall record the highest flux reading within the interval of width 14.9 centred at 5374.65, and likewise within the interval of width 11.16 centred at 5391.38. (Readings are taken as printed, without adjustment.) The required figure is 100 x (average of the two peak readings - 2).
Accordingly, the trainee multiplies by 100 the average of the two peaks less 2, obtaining 1257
